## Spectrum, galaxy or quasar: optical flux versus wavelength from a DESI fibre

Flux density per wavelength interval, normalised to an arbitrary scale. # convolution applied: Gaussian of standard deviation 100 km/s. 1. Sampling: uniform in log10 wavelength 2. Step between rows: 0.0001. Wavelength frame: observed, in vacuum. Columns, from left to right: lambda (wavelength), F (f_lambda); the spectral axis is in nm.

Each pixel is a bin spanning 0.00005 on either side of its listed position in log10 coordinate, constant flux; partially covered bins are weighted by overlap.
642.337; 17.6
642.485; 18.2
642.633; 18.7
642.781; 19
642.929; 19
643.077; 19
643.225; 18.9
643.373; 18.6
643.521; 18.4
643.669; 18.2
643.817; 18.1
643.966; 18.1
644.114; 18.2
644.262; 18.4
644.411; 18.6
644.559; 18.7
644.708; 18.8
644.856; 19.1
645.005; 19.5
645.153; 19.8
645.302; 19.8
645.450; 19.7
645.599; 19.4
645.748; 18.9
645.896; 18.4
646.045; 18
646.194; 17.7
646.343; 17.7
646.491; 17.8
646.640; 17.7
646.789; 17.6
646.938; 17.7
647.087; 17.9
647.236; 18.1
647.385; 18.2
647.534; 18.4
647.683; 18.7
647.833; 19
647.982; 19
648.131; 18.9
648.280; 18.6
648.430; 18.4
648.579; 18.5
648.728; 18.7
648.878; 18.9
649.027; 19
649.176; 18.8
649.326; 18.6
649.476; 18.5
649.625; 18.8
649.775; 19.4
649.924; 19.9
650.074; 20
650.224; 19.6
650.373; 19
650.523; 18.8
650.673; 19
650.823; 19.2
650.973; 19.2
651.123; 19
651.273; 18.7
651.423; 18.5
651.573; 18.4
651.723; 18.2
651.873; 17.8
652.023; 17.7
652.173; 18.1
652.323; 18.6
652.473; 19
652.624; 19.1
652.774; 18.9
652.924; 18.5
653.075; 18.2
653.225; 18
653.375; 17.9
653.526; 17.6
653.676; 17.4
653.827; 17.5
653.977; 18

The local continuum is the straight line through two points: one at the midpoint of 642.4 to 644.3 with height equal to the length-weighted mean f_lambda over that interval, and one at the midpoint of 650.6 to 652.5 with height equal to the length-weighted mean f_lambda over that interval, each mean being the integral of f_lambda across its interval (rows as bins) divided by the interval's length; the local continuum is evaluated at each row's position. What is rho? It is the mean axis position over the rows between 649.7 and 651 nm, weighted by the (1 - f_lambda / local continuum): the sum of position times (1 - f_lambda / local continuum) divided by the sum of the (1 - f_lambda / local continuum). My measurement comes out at 650.25 nm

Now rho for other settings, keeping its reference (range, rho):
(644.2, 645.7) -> 645.22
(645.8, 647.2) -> 646.56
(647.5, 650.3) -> 649.50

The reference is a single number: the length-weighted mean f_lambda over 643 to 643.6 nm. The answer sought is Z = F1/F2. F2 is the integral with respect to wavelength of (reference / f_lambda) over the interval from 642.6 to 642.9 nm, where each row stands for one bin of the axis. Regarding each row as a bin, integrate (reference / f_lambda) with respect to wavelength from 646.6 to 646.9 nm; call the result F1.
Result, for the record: 1.07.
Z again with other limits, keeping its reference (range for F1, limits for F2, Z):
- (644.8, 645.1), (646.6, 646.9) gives 0.91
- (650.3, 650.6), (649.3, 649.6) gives 0.98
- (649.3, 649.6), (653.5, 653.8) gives 0.94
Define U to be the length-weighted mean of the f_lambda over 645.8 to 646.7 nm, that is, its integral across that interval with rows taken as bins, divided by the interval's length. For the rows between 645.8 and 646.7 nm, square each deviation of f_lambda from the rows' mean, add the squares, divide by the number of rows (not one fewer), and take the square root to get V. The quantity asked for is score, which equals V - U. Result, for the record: -17.7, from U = 17.9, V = 0.25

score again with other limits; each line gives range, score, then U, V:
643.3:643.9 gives -18.1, 18.3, 0.19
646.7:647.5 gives -17.7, 17.9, 0.23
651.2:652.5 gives -17.9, 18.3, 0.40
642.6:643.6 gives -18.6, 18.8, 0.22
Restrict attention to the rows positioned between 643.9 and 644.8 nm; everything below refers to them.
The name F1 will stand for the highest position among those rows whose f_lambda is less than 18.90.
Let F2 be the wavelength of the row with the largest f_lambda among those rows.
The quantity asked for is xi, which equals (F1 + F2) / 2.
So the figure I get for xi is 644.71 nm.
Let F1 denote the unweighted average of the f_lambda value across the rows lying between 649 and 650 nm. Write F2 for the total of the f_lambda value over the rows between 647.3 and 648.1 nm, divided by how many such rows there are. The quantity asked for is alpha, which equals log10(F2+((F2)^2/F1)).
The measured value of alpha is 1.57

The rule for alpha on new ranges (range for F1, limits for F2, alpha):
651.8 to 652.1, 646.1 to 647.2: 1.55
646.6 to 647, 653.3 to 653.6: 1.55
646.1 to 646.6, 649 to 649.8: 1.59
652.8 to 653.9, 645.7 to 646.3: 1.57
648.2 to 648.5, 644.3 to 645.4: 1.59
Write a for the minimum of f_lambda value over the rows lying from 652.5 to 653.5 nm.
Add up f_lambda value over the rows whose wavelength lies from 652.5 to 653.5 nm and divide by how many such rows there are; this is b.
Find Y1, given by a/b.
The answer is 0.971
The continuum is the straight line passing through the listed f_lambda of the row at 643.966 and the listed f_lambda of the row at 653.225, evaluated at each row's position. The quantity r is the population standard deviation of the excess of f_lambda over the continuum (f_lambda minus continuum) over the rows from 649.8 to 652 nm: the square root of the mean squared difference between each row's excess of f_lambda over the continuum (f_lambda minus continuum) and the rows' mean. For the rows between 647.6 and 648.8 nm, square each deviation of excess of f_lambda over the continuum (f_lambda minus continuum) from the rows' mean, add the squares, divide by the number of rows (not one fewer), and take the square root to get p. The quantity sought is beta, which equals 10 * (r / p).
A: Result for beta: 28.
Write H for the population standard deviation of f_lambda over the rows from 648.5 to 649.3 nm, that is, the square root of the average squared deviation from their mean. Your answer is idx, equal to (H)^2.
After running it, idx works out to 0.030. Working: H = 0.172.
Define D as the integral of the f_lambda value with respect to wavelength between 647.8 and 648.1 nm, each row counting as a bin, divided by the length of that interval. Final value 19.01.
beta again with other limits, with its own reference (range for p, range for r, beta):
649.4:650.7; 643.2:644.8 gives 5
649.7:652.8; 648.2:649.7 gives 3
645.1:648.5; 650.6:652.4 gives 7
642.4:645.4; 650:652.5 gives 11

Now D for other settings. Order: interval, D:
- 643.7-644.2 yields 18.15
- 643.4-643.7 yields 18.38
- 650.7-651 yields 19.15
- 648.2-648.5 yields 18.48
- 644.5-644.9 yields 18.85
